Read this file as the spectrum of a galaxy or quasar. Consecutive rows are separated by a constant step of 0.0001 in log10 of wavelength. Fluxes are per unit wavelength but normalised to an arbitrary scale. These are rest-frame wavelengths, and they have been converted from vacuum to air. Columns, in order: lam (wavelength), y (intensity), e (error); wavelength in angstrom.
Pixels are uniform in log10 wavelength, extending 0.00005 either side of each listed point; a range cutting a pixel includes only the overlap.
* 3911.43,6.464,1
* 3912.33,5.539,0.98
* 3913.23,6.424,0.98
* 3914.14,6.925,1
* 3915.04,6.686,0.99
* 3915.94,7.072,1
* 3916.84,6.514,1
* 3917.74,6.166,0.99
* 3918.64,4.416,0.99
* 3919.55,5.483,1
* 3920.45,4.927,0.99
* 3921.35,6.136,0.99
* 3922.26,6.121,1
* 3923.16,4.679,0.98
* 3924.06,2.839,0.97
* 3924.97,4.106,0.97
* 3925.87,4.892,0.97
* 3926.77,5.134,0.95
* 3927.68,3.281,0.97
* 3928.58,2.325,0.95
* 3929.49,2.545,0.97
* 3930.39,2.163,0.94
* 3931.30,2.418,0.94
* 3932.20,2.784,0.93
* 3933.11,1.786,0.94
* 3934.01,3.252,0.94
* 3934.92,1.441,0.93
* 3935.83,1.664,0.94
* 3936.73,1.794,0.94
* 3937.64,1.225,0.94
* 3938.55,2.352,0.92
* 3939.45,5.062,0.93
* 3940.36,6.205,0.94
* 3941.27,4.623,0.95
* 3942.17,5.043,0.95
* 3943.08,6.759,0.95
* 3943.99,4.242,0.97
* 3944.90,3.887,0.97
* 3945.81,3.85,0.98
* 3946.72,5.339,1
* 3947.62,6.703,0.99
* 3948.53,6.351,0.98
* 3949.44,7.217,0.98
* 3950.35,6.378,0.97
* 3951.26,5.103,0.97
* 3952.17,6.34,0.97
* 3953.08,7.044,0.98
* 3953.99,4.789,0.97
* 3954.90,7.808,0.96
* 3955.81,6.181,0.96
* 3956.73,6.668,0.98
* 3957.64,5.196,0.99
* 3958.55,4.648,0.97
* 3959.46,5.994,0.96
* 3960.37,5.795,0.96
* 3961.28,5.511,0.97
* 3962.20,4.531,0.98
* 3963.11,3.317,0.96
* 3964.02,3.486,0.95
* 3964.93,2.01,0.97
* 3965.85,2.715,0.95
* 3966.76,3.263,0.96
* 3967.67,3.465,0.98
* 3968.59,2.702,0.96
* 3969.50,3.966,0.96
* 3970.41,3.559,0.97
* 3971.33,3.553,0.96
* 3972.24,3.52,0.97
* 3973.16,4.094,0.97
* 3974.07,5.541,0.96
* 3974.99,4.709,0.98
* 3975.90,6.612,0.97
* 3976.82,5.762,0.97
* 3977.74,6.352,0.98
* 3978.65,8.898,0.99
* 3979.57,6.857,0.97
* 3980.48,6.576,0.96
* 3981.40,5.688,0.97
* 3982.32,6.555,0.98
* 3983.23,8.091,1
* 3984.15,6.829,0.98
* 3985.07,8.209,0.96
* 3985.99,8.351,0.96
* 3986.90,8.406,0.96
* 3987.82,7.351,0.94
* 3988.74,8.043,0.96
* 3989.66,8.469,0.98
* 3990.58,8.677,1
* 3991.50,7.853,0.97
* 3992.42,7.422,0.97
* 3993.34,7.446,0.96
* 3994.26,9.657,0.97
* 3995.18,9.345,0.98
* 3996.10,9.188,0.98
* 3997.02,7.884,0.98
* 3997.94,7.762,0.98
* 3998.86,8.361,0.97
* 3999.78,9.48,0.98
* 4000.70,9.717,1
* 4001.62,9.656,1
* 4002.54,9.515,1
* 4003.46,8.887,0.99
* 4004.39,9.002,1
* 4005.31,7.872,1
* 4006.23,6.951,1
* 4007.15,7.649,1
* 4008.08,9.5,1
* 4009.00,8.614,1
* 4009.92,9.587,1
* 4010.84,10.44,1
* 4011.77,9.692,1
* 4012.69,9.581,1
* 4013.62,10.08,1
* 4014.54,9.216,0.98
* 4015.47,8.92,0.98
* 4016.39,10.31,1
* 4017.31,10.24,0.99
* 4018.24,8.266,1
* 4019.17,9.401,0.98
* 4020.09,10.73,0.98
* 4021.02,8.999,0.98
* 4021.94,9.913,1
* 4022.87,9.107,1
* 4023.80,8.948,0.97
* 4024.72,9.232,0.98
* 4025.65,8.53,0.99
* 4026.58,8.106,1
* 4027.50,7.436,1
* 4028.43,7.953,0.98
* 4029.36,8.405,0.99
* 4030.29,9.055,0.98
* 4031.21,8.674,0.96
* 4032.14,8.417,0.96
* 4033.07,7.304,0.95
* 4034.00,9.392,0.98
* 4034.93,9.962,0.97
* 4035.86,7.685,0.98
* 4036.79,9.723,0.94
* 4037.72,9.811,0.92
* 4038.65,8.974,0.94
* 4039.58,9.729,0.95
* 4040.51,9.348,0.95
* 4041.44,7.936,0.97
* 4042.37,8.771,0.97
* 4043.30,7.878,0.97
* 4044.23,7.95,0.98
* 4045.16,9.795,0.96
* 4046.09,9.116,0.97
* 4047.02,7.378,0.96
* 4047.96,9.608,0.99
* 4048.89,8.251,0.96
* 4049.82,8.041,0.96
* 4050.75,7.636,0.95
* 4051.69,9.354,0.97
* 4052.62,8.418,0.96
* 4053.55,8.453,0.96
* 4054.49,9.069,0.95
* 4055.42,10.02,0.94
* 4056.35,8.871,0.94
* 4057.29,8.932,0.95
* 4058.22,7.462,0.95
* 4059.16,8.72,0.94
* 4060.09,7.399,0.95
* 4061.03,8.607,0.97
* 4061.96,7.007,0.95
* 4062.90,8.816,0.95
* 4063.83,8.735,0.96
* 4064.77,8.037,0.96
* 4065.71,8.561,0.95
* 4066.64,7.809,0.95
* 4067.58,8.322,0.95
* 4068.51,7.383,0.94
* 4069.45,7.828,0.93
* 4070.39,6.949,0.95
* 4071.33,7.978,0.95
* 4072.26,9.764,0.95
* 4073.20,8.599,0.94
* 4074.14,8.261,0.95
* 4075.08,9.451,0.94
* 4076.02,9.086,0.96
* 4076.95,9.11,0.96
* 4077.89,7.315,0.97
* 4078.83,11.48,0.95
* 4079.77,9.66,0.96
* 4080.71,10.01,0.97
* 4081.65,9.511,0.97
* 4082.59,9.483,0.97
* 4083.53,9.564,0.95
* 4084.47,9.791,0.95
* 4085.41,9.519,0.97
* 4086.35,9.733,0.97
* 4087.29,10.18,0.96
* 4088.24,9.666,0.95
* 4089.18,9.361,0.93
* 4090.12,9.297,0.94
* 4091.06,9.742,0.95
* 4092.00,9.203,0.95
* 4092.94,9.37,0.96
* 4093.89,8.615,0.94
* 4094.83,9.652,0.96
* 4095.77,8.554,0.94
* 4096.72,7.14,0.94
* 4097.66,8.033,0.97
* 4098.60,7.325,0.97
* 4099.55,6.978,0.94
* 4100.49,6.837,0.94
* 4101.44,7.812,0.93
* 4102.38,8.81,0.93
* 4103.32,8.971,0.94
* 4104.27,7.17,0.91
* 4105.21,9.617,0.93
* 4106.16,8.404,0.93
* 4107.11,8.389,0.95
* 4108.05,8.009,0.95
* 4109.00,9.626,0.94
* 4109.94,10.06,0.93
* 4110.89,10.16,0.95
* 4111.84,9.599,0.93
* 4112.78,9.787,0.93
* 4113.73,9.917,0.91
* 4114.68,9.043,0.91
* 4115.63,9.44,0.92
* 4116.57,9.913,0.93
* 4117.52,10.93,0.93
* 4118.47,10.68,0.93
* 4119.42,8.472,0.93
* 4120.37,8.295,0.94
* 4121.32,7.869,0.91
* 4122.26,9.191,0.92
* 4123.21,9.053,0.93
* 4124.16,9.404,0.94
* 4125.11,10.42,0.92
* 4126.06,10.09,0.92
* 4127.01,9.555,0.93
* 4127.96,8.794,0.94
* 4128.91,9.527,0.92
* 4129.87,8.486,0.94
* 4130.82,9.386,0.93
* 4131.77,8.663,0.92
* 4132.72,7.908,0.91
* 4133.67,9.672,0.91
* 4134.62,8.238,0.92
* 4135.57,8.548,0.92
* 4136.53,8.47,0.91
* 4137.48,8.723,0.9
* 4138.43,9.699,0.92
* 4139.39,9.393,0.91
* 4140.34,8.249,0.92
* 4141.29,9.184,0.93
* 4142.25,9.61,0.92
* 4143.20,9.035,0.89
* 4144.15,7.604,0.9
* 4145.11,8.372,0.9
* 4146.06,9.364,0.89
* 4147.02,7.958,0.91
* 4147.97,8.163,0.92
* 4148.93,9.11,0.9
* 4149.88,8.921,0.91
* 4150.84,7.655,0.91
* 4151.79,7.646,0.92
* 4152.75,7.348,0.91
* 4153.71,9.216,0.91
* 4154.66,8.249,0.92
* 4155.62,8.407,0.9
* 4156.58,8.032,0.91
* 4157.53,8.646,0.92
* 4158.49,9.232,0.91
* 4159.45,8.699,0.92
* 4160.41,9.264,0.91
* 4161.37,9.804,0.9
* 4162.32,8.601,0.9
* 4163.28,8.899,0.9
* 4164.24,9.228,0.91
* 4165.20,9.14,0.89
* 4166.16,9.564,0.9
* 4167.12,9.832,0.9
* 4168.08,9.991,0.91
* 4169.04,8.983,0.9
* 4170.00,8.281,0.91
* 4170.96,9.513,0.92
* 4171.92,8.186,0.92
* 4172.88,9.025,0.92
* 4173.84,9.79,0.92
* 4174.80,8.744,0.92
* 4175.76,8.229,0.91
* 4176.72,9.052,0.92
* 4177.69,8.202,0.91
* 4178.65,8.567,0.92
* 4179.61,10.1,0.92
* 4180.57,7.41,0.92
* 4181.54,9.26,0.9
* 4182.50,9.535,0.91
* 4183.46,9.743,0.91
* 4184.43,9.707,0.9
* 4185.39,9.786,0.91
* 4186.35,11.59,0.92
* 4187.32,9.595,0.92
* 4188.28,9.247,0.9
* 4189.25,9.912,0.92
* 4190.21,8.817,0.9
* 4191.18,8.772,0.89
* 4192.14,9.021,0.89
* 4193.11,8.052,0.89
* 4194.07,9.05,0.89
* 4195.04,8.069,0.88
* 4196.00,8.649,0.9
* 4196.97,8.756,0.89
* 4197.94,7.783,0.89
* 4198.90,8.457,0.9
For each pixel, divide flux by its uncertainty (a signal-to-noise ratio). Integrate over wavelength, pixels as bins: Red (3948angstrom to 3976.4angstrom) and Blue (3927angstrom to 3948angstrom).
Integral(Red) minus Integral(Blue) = 66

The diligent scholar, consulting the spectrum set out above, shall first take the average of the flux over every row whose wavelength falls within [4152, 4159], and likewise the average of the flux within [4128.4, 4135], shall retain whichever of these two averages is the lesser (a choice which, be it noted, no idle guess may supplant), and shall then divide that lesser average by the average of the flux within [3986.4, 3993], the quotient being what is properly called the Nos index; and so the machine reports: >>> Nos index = 1.05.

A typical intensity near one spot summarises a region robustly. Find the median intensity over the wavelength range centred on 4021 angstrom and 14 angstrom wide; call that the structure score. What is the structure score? 9.11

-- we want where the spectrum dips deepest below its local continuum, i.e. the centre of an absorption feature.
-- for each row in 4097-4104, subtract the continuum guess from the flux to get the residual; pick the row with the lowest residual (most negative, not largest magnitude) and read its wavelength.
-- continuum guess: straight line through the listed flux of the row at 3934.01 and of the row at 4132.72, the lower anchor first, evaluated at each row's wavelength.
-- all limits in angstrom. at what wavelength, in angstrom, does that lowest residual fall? 4100.49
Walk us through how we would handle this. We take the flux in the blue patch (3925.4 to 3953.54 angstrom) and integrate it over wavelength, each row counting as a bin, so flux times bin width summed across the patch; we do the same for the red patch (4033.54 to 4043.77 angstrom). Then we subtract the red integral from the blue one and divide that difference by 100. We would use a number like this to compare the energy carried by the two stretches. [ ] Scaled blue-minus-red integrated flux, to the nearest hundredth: 0.25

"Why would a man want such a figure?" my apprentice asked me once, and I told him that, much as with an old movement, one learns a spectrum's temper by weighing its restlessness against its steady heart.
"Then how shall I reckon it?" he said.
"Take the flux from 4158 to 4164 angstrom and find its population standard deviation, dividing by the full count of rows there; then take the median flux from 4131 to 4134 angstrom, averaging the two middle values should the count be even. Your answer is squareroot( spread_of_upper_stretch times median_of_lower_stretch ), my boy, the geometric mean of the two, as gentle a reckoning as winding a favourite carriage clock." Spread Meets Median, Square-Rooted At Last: 1.9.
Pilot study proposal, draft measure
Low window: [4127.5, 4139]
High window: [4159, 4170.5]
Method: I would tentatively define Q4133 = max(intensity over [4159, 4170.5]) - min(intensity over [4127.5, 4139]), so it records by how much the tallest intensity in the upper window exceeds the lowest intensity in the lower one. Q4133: 2.1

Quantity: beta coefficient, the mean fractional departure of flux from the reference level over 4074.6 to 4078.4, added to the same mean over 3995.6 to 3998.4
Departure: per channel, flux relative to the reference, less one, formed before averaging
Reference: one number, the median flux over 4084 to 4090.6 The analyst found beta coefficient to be -0.24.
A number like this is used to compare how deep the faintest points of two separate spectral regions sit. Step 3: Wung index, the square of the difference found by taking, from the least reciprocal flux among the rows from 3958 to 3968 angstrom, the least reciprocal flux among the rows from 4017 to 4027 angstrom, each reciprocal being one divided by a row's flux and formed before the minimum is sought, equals 0.0054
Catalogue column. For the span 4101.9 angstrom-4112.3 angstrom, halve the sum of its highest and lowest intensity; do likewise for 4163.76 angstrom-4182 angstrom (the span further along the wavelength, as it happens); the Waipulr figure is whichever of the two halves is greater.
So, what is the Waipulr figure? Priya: 8.8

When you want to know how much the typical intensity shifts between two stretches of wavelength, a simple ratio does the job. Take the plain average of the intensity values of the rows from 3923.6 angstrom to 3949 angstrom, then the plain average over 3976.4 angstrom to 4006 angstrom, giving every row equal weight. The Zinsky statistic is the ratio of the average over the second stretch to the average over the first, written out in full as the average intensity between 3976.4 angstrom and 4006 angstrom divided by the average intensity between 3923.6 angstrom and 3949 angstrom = 2.2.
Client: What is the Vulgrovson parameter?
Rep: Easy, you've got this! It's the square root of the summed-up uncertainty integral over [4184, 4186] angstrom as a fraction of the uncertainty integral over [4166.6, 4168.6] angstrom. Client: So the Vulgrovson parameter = 1.00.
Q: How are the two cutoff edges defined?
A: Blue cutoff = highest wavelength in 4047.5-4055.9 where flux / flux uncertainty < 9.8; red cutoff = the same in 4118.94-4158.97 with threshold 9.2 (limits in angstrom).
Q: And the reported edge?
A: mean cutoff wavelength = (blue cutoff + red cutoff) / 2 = 4105.5 angstrom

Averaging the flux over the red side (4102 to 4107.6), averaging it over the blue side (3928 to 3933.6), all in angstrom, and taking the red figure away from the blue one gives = -6.2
